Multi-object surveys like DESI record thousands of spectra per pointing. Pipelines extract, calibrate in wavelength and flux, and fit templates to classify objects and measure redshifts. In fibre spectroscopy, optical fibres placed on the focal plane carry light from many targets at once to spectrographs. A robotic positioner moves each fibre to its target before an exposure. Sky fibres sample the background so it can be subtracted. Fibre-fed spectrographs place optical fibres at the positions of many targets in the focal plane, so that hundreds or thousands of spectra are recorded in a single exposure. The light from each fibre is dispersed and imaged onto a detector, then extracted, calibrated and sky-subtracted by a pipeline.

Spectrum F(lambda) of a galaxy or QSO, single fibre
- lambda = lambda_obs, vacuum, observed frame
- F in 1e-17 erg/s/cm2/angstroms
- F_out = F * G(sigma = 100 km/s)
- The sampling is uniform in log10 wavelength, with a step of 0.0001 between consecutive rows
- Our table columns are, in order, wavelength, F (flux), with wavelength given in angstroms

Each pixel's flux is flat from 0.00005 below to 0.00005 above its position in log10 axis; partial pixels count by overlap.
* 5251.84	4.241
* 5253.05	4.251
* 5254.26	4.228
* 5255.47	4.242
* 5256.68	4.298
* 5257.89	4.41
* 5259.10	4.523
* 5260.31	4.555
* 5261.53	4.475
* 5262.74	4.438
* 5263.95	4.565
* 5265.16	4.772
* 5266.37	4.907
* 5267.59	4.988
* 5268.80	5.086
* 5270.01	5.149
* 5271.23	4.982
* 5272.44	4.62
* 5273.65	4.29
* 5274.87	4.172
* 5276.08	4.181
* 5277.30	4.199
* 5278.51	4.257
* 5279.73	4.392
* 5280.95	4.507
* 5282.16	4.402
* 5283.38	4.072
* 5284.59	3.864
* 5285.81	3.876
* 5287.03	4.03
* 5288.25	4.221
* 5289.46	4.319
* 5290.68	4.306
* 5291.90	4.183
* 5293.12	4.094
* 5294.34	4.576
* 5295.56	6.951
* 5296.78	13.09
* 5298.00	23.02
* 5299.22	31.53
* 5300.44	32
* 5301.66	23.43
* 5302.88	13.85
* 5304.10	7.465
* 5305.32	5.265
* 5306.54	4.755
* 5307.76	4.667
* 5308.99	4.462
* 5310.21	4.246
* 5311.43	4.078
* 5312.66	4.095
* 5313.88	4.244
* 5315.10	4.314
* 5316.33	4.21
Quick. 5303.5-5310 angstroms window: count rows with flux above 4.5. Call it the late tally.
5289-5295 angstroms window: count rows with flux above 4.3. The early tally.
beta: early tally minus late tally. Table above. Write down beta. -1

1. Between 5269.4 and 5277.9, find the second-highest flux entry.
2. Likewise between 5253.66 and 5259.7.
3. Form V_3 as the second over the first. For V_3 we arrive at 0.89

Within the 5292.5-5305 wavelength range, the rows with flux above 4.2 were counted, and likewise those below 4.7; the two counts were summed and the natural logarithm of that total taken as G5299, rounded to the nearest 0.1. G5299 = 2.4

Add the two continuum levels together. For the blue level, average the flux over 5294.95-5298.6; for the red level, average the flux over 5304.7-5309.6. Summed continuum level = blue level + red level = 19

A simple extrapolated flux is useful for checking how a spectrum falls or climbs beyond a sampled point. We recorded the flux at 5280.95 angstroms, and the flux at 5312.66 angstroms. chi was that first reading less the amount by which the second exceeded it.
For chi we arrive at 4.9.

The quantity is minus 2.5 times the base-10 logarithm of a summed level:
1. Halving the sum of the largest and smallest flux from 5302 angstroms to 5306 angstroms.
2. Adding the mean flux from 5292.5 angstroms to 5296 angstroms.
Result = -2.9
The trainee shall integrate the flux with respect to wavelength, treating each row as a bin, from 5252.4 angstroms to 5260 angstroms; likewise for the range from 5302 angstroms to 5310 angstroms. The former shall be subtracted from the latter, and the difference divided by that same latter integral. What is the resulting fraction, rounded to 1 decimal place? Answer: 0.4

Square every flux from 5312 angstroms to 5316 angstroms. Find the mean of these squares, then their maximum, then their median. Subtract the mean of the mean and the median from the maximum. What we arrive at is 1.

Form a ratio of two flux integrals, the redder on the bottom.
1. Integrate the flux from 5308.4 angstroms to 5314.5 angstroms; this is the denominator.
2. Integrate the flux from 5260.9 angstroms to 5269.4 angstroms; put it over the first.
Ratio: 1.6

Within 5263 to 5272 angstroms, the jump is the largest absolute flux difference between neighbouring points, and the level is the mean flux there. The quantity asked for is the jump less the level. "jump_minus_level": -4.7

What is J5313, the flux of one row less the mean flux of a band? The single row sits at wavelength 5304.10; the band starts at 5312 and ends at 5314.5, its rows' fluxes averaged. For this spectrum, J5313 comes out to 3.3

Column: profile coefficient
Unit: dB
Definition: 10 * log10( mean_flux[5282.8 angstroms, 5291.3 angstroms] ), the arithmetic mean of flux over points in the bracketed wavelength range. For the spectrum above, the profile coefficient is 6.1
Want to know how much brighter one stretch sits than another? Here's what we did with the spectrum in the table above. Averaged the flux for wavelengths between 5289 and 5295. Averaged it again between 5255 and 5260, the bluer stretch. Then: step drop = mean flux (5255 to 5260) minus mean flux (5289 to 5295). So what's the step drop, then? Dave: 0.1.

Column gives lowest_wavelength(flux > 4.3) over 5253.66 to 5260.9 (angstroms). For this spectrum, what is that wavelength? 5257.89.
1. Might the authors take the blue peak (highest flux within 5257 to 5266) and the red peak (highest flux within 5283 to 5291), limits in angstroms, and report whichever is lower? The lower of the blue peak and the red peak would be 4.3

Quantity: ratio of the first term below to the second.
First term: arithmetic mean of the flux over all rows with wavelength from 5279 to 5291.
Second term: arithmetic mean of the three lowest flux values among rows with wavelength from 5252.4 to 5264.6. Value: 1.0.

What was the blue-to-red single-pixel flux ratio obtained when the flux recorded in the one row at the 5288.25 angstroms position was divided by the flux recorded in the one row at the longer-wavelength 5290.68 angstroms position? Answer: 0.98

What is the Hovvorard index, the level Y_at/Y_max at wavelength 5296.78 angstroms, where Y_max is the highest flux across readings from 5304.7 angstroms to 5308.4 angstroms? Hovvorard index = 2.5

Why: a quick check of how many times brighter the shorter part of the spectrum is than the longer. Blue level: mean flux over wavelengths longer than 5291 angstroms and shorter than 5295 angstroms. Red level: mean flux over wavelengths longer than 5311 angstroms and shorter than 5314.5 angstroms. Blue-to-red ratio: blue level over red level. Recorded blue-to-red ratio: 1.04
